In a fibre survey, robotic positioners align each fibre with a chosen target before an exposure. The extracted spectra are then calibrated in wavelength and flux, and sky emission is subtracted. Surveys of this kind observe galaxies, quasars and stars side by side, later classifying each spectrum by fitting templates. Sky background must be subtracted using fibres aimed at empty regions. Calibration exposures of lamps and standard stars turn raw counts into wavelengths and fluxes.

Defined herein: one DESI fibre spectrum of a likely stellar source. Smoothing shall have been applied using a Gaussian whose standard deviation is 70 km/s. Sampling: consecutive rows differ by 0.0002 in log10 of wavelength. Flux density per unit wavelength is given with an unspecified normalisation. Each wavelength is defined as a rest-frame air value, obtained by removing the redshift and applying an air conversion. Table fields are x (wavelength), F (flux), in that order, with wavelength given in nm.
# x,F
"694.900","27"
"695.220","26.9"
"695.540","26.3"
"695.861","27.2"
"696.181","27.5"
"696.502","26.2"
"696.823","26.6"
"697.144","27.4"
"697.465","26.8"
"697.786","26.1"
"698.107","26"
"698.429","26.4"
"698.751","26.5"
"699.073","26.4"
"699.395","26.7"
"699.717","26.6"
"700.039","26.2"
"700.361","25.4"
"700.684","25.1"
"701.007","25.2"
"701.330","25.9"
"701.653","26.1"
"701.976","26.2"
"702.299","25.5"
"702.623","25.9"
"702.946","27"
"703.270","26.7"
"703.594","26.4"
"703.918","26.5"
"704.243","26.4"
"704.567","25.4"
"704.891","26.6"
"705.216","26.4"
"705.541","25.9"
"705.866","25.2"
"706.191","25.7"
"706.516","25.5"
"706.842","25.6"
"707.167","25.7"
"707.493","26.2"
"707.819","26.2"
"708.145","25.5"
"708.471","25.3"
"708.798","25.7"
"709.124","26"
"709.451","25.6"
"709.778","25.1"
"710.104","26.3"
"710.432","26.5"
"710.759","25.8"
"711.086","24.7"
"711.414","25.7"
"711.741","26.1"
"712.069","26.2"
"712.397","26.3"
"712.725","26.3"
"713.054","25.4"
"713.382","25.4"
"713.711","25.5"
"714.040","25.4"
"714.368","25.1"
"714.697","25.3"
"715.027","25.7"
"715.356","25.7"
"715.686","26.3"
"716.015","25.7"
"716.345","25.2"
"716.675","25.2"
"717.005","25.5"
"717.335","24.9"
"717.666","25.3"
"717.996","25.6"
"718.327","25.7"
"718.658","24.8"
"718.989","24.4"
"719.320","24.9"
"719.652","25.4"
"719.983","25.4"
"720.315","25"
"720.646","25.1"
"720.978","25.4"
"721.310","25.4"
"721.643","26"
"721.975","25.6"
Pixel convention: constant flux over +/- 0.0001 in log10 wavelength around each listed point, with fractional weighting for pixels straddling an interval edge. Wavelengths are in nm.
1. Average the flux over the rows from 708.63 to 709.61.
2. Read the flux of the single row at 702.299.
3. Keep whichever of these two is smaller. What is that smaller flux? 25.50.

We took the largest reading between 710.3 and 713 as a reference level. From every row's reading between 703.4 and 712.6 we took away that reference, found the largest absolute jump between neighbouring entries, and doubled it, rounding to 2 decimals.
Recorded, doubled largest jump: 2.40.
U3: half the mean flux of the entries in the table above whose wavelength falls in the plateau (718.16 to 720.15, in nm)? 12.55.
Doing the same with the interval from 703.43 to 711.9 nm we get 12.92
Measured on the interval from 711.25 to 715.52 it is 12.85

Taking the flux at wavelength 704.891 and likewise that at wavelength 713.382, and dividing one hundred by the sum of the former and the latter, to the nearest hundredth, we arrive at 1.92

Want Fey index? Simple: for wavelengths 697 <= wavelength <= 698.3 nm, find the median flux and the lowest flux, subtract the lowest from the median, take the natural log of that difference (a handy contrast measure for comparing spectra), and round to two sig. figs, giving -0.80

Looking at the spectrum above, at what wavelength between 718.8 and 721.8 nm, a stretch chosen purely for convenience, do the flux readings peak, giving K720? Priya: 721.643 nm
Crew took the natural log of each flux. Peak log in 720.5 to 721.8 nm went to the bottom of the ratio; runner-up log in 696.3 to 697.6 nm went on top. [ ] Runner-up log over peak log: 1.01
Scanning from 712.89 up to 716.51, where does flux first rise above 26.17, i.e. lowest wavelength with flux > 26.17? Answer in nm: 715.686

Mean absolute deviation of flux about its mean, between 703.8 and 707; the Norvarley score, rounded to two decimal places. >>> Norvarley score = 0.44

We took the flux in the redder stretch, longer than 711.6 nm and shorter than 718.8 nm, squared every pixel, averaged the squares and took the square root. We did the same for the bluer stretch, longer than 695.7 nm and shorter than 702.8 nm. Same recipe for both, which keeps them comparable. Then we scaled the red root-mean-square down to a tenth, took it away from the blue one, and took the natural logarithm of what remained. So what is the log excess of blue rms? 3.17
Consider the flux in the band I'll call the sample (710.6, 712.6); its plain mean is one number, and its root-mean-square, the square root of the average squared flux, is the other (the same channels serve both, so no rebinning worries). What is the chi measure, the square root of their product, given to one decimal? 25.8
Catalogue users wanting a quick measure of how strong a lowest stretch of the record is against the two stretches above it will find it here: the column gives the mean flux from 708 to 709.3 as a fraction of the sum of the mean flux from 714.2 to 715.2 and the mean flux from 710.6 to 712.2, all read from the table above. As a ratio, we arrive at 0.502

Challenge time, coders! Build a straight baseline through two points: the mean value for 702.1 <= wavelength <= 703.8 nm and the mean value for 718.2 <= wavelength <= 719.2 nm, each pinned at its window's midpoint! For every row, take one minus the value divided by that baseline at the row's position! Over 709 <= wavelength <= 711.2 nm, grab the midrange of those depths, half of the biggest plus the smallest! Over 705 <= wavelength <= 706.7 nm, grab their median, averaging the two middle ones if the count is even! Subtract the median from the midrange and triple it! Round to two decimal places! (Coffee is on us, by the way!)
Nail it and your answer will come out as -0.03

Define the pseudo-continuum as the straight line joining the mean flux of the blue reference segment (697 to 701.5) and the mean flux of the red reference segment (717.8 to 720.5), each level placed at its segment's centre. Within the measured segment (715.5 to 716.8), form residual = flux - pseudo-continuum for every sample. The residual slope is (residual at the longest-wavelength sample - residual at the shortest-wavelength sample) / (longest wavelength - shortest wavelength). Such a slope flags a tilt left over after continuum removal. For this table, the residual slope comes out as -1.1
